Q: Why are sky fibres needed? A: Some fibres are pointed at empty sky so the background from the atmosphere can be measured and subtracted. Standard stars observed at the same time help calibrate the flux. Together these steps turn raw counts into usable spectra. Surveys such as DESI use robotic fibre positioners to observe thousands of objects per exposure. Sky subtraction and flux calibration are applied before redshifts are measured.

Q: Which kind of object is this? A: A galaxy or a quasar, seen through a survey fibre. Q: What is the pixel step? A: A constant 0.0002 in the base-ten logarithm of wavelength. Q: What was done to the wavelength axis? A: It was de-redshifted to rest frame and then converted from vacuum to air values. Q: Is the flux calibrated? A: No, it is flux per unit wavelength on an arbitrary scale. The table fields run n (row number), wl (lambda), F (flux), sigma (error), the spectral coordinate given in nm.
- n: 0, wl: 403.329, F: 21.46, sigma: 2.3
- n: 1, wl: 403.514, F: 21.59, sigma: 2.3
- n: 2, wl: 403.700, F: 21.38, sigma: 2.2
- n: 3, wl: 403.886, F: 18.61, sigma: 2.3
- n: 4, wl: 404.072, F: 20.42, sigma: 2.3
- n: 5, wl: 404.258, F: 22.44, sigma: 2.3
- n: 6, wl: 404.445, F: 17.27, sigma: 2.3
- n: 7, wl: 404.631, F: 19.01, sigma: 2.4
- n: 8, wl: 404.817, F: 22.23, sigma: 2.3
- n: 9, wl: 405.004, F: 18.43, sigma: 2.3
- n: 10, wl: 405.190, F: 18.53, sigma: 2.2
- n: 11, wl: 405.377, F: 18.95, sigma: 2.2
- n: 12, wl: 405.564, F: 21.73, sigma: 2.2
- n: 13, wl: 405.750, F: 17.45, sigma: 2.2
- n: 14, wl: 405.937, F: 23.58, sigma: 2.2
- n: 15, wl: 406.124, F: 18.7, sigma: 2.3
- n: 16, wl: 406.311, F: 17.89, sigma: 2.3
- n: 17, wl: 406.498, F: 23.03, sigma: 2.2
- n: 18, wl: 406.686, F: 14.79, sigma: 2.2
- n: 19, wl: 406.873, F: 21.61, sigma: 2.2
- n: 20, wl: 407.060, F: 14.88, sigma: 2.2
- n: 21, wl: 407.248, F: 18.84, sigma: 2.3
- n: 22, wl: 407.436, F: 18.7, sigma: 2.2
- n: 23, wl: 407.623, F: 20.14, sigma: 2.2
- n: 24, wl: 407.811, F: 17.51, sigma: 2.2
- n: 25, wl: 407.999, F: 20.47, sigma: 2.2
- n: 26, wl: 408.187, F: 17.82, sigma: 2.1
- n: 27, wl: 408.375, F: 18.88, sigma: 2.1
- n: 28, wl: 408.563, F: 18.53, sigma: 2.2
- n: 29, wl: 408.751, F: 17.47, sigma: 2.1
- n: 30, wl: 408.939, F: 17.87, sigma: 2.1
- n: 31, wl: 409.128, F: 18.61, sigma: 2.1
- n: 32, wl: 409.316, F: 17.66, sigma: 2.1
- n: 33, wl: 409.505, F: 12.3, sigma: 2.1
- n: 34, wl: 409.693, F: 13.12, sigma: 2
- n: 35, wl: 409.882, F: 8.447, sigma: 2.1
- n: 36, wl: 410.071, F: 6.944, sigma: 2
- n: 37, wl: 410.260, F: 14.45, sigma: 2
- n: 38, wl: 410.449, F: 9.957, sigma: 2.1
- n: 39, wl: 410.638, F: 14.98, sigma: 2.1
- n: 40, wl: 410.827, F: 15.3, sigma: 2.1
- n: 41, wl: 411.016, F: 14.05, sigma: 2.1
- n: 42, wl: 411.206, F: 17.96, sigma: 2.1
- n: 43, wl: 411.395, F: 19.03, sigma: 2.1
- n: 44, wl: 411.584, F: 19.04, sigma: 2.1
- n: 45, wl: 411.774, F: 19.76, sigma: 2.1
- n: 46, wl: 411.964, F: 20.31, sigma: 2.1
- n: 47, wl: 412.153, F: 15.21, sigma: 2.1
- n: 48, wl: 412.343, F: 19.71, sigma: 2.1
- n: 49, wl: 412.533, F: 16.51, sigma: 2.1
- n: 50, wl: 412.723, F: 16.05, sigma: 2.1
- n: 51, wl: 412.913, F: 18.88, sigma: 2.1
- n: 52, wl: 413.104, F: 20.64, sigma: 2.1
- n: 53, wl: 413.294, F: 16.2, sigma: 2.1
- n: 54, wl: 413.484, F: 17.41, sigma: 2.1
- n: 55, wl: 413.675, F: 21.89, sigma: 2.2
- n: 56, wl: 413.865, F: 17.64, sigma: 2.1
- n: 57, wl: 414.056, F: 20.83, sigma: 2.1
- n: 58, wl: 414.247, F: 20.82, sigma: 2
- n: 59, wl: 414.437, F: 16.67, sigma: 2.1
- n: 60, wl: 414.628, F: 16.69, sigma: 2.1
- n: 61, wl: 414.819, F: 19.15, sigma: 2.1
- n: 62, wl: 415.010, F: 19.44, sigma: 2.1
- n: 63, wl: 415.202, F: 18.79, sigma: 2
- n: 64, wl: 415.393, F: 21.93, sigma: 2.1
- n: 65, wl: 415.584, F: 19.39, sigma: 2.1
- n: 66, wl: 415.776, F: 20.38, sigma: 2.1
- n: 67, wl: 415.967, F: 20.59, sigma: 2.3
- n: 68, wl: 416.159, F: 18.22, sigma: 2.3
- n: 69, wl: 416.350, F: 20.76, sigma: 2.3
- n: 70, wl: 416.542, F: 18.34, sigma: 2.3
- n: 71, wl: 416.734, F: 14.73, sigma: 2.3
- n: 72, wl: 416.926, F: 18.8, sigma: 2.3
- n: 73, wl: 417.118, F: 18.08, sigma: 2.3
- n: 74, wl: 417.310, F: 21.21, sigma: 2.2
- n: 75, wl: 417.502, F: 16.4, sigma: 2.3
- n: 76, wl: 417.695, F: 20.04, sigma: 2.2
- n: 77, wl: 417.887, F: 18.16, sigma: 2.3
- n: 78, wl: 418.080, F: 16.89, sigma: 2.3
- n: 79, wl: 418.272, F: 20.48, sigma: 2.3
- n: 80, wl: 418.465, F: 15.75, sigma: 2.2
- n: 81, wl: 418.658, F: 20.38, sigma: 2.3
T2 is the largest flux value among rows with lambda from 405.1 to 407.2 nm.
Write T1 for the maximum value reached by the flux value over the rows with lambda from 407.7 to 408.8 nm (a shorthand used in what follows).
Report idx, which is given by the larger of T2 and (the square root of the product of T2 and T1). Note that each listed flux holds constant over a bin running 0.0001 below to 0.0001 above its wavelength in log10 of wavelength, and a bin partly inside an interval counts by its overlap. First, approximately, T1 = 20.47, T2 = 23.58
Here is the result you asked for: 23.6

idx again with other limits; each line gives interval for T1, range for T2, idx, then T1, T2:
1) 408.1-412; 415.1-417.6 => 21.9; 20.31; 21.93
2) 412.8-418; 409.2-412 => 21.1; 21.93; 20.31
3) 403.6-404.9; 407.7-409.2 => 21.4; 22.44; 20.47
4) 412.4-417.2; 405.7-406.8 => 23.6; 21.93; 23.58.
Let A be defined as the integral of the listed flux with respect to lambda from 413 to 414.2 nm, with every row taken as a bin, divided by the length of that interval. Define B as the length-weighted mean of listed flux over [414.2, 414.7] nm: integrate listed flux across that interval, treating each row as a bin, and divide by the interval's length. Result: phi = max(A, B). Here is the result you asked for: 19.2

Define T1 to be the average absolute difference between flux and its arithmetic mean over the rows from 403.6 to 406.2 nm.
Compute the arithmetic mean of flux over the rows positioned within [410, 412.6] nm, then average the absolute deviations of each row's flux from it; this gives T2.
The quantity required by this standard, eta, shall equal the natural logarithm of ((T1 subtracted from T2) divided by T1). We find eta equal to -0.38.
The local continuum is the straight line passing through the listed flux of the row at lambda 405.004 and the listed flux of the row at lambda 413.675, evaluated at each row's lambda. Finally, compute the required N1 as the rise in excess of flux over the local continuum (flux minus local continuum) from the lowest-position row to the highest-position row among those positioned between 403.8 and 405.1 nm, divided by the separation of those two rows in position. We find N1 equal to -0.6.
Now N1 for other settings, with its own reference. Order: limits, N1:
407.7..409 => -0.1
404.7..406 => 0.8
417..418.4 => 1.7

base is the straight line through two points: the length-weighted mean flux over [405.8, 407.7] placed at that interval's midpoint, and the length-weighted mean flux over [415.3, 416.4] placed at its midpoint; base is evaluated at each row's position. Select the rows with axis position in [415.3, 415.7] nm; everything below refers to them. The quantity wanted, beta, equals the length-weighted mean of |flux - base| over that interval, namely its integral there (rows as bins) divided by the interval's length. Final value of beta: 1.2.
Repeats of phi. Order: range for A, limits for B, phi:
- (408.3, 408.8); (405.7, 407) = 19.5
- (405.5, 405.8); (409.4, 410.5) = 19.7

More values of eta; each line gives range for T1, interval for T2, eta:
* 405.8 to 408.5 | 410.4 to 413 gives -1.58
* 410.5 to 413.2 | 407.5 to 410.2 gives -0.36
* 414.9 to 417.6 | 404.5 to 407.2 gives -0.65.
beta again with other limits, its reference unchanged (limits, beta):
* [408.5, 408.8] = 1.4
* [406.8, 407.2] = 3.1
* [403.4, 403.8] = 2.6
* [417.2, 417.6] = 2.4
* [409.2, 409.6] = 4.3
